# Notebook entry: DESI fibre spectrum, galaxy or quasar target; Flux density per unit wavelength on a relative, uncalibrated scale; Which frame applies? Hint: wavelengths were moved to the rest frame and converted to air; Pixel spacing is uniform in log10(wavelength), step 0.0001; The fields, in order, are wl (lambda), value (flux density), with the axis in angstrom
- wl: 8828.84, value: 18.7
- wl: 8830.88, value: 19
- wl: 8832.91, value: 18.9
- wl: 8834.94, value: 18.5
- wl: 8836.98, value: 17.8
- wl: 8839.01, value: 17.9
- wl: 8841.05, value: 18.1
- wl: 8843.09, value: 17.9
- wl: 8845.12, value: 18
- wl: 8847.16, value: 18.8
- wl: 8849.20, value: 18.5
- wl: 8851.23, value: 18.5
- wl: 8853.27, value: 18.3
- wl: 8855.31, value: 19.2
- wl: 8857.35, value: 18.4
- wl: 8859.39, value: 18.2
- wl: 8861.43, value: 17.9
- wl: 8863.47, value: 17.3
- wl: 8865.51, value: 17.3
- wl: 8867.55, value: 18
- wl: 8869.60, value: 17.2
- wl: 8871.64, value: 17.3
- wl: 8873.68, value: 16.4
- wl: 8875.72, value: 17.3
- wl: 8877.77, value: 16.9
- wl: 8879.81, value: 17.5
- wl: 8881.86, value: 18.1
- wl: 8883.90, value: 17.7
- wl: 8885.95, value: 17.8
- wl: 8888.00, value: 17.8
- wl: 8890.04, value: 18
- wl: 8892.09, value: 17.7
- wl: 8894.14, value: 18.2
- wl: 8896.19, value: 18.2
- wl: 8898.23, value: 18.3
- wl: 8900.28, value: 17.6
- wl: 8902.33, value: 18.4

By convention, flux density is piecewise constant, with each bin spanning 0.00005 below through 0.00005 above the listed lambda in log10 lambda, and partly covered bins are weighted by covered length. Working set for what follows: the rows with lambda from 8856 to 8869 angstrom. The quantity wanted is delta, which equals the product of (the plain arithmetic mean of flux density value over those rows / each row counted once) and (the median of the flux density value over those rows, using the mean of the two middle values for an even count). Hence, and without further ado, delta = 320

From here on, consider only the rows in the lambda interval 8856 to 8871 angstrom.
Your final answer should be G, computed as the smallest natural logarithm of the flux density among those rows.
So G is 2.845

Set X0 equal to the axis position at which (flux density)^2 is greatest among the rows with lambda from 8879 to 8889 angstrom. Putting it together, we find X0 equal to 8881.86 angstrom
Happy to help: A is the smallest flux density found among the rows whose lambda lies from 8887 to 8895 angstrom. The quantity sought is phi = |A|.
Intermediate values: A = 17.7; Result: 17.7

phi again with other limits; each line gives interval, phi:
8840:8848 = 17.9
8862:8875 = 16.4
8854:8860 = 18.2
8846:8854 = 18.3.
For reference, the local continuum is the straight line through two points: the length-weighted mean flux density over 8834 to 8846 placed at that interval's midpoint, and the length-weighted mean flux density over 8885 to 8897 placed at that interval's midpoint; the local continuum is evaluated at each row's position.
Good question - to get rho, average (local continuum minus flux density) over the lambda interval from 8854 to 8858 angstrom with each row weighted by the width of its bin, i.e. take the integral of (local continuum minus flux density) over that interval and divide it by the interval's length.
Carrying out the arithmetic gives -0.8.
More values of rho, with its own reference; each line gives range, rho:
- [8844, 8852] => -0.4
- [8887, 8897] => 0.0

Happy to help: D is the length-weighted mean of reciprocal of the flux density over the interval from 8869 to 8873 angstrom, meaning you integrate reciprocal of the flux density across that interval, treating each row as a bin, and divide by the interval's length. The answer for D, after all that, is 0.0583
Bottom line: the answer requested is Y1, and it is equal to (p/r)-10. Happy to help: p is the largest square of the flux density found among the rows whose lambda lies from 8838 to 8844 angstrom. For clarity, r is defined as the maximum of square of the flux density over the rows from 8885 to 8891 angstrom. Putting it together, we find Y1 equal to -8.99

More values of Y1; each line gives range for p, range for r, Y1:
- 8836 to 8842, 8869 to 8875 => -8.91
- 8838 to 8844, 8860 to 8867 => -8.98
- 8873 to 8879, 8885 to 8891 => -9.08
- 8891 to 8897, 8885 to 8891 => -8.98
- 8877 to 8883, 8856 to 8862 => -9.03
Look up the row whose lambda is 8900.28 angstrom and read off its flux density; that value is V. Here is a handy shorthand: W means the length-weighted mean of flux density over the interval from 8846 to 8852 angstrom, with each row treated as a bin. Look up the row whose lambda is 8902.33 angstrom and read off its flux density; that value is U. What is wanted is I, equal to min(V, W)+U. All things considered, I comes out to 36.0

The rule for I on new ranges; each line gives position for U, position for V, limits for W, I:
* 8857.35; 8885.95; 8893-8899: 36.2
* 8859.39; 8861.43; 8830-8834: 36.1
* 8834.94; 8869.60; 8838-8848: 35.7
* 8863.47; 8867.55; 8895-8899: 35.3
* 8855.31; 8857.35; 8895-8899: 37.5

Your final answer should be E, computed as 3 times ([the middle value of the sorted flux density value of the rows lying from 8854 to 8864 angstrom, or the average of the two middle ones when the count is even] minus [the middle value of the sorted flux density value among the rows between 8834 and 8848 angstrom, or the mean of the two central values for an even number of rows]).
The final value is 0.6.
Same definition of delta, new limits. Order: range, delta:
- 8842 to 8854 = 337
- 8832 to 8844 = 327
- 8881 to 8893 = 318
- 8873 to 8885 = 301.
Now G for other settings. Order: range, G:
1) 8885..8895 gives 2.874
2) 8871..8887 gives 2.797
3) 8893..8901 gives 2.868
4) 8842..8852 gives 2.885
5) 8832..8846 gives 2.879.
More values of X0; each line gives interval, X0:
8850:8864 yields 8855.31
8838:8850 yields 8847.16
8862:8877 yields 8867.55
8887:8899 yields 8898.23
